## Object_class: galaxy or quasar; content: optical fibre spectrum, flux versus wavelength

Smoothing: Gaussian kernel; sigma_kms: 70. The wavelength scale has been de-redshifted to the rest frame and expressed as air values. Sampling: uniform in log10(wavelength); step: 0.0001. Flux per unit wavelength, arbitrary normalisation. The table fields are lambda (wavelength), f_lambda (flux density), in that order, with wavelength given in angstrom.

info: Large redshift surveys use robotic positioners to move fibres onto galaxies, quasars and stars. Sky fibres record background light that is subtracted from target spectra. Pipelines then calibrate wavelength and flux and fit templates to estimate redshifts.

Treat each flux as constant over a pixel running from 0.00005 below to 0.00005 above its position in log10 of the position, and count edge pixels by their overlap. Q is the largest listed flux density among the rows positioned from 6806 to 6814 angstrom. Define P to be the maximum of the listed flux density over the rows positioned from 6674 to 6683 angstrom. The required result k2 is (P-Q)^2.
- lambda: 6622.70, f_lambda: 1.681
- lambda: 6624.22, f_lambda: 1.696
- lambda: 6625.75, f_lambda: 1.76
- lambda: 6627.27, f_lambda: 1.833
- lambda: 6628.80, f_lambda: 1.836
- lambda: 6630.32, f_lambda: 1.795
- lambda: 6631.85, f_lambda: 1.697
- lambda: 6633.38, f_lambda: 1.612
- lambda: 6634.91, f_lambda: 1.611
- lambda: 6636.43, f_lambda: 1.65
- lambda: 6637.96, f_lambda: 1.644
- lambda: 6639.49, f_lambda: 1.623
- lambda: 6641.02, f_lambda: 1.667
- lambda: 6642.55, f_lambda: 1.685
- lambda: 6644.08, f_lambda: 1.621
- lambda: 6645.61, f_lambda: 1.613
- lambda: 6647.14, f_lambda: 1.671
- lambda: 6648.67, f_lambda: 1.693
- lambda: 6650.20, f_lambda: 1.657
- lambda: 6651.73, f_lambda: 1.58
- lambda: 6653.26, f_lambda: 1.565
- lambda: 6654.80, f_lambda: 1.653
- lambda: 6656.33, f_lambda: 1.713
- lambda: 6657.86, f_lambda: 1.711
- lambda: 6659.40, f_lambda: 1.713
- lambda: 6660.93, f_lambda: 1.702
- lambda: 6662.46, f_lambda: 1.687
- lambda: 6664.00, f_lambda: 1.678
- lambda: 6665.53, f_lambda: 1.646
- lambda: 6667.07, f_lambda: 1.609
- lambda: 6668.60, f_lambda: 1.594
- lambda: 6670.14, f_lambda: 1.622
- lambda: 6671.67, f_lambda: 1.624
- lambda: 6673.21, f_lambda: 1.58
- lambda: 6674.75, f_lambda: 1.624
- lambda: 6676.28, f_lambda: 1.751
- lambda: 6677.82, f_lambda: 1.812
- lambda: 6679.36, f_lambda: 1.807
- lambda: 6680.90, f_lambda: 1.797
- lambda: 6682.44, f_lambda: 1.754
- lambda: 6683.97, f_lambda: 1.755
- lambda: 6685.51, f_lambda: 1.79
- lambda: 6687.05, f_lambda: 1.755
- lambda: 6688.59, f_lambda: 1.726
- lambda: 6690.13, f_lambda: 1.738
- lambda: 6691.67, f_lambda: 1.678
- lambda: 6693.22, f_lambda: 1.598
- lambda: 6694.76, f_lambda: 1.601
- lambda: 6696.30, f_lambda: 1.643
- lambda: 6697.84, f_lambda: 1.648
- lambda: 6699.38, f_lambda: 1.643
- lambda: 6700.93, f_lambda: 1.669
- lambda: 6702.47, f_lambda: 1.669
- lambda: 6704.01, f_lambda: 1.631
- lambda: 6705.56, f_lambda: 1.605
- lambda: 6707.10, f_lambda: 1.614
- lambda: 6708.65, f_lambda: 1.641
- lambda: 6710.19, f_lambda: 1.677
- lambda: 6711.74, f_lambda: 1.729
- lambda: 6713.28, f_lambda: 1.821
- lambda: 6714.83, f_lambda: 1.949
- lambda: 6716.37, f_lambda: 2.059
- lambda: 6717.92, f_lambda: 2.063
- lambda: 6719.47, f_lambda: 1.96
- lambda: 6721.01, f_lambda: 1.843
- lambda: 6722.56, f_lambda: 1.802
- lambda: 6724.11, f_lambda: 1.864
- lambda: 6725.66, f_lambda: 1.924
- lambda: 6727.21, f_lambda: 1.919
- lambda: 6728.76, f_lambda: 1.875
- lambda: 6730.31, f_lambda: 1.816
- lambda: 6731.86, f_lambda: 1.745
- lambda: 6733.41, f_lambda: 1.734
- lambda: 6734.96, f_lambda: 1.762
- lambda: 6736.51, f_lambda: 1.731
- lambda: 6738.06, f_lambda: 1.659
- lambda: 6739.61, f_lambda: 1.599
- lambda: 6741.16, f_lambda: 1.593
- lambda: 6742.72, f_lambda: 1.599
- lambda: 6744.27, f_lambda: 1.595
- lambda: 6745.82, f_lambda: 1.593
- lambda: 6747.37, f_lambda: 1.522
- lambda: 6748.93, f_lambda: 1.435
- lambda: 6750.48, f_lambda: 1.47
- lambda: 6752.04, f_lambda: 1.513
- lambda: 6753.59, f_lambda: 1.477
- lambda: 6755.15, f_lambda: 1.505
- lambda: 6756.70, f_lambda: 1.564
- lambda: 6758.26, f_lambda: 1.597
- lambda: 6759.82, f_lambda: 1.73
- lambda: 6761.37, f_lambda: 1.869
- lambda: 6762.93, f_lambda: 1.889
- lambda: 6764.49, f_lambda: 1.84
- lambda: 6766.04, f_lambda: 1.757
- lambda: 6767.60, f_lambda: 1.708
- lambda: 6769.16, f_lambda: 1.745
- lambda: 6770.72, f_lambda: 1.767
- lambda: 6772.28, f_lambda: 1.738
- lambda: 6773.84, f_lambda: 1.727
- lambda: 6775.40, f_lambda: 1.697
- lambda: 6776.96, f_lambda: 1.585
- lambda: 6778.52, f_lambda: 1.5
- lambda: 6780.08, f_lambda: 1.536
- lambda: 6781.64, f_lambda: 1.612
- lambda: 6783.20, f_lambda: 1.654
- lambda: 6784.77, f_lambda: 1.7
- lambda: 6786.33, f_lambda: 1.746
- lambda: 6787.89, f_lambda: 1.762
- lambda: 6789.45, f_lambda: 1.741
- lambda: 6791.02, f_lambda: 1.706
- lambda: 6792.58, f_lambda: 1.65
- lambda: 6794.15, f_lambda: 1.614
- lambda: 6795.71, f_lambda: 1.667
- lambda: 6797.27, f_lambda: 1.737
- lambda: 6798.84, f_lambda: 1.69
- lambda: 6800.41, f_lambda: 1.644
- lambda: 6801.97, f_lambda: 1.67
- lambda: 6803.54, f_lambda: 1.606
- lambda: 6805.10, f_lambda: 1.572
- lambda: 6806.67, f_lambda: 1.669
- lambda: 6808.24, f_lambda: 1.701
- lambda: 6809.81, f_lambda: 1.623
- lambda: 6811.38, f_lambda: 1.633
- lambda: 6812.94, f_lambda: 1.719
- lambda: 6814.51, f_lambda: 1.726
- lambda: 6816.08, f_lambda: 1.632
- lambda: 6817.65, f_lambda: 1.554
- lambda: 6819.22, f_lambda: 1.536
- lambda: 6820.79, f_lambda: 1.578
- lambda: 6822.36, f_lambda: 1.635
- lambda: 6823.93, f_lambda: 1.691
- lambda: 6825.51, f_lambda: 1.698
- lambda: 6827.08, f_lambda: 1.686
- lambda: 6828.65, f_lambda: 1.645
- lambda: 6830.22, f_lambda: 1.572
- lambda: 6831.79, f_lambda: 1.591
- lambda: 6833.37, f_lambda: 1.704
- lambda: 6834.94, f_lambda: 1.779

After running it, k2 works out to 0.0086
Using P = 1.812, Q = 1.719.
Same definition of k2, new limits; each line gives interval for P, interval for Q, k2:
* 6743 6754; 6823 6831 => 0.0106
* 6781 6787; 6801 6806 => 0.0058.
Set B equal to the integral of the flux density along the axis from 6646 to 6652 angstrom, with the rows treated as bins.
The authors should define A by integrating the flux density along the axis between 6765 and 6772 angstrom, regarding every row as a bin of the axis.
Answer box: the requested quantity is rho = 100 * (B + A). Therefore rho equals 2216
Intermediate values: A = 12.2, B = 9.9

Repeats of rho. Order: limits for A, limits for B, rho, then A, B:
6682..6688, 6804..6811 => 2206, 10.6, 11.5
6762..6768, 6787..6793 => 2116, 10.8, 10.3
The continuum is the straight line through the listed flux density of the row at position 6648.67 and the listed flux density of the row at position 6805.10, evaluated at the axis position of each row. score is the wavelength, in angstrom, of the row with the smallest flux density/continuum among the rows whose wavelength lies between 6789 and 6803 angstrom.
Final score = 6794.15 angstrom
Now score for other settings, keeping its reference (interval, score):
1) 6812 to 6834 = 6819.22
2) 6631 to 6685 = 6653.26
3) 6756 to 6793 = 6778.52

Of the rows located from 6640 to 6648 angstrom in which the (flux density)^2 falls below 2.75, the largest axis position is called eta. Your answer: 6645.61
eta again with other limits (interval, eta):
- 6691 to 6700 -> 6699.38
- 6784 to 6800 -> 6794.15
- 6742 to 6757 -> 6756.70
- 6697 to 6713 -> 6708.65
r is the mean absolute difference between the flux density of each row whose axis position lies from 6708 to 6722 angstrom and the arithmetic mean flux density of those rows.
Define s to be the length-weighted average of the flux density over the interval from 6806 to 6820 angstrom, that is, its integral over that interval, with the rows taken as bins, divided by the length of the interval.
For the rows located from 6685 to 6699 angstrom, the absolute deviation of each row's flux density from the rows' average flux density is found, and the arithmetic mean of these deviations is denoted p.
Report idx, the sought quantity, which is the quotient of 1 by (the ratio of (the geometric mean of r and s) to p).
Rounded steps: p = 0.059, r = 0.131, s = 1.64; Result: 0.13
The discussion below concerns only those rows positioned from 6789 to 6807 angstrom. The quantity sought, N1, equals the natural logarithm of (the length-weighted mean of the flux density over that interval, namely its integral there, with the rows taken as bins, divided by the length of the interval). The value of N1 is 0.508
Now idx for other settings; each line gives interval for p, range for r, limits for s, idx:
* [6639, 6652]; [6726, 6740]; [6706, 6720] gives 0.09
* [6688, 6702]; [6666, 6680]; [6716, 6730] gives 0.10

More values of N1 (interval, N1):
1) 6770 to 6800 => 0.515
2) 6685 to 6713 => 0.513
